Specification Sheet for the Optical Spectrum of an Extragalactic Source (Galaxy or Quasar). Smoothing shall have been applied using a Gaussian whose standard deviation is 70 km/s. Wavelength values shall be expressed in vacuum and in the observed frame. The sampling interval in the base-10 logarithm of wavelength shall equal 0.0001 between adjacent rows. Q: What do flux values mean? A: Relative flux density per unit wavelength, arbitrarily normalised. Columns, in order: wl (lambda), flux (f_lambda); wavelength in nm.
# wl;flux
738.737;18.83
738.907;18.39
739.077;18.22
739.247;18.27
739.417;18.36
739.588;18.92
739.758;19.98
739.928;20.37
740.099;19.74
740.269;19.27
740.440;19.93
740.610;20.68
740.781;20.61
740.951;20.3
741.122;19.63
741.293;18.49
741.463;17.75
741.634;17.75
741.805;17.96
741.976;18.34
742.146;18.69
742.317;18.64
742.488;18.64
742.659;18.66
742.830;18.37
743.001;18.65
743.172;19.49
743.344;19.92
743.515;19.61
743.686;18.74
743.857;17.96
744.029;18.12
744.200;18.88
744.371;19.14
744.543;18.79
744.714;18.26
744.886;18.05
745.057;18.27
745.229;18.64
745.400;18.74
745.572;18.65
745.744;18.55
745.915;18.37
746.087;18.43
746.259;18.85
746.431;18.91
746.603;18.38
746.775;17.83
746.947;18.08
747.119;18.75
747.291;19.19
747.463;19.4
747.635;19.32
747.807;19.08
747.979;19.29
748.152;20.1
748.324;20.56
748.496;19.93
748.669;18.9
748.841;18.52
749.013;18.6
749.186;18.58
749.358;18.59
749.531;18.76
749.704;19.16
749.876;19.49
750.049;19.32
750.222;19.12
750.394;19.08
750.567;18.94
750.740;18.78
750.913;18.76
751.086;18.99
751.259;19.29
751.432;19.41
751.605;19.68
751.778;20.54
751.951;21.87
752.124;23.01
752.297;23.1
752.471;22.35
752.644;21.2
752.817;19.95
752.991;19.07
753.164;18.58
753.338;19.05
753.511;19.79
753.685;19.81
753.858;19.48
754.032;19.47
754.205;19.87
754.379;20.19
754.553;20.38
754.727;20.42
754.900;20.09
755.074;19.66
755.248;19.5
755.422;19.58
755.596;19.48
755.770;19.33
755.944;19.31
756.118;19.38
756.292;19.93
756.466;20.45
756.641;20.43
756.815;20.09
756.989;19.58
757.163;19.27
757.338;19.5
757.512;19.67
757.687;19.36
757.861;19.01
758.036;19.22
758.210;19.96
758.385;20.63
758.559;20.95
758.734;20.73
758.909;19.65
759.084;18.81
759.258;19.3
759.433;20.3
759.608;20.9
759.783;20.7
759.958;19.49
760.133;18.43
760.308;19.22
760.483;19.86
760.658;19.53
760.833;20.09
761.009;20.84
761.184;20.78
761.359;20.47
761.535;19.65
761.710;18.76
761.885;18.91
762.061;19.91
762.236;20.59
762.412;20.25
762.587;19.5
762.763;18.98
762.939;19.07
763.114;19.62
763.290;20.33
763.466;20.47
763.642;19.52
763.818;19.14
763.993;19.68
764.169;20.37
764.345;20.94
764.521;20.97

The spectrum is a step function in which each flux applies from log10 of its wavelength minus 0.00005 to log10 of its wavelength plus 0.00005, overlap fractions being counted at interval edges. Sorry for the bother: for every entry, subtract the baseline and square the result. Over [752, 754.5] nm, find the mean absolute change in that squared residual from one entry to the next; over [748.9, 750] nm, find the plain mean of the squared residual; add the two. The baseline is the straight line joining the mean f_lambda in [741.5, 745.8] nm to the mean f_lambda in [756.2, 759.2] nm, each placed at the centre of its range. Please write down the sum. 1.4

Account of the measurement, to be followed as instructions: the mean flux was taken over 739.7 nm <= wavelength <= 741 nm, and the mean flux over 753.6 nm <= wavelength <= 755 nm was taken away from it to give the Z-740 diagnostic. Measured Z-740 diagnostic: 0.1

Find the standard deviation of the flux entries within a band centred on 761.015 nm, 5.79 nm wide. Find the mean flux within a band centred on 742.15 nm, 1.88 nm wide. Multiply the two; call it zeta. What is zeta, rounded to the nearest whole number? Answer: 13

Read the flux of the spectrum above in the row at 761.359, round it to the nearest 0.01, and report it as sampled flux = 20.47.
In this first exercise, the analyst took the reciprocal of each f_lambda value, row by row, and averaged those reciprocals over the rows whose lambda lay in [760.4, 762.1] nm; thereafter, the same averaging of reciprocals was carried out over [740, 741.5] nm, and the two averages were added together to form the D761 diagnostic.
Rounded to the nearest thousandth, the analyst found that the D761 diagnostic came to 0.101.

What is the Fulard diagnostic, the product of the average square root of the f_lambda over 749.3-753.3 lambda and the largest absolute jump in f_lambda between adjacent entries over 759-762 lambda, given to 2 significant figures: 5.4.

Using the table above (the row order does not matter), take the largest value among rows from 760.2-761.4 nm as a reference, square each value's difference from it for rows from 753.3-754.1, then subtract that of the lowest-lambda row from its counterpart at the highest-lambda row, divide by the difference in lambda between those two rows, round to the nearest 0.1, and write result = -1.9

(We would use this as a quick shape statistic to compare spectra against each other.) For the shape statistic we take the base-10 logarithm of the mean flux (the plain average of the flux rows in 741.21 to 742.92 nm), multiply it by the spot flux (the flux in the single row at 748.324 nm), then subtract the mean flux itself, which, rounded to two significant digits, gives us 7.6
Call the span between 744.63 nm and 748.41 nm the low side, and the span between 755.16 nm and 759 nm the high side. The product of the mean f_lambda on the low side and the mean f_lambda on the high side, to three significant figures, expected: 372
